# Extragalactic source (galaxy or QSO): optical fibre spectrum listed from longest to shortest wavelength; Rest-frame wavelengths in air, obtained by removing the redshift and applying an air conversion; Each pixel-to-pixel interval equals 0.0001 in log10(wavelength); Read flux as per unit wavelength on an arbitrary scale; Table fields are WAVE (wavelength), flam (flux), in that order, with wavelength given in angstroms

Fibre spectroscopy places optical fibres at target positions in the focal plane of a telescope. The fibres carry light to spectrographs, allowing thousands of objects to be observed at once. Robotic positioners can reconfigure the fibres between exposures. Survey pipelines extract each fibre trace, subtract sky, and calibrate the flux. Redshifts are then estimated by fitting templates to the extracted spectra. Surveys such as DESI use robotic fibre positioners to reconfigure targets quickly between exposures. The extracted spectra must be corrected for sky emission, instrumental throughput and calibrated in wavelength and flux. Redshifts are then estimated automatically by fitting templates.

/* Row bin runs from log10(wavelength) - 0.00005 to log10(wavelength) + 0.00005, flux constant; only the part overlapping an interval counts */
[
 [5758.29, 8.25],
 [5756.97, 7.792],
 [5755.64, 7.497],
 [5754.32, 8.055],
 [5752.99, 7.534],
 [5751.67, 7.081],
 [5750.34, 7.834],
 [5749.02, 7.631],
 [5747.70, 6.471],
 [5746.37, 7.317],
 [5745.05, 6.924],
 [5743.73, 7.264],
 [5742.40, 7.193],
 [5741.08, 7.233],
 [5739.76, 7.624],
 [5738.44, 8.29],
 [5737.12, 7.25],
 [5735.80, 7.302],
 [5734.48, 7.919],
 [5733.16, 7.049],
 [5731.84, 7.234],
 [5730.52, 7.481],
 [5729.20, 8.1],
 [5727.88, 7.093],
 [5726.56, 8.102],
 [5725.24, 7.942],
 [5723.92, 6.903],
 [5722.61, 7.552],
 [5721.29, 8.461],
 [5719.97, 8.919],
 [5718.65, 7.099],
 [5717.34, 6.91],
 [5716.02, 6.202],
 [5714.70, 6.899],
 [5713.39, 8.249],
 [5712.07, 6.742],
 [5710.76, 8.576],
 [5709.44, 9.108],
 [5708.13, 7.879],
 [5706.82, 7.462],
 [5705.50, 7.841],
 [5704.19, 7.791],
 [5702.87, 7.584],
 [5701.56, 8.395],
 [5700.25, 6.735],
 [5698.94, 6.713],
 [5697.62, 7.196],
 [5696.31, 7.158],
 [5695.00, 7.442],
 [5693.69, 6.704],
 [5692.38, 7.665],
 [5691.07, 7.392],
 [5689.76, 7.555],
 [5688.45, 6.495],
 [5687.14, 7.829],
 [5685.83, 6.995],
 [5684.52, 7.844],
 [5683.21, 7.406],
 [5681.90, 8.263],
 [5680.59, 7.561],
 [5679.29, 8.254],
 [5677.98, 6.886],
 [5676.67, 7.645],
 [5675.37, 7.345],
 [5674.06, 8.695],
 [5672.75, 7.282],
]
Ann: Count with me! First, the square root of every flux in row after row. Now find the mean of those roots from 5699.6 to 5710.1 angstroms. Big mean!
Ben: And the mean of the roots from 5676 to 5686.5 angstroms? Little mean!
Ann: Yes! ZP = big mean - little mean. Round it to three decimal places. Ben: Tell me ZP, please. 0.043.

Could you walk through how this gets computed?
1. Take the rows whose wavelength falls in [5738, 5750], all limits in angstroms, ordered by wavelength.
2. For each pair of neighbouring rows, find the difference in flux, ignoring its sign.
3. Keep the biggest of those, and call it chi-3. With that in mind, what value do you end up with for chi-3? 1.16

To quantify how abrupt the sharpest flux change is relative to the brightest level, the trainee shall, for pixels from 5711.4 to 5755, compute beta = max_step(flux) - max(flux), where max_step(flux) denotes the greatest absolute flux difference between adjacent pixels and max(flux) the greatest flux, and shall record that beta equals -7.10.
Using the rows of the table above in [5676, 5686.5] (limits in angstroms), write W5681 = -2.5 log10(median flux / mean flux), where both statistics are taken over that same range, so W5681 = 0.001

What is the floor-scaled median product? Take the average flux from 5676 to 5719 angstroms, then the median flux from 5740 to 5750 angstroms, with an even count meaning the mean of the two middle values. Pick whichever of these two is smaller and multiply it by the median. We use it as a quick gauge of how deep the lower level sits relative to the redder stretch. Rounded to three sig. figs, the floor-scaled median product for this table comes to 52.3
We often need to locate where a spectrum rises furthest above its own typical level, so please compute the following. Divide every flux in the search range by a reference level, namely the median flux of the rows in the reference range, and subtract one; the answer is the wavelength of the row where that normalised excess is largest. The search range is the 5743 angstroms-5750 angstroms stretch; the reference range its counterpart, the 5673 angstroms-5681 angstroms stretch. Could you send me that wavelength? 5749.02 angstroms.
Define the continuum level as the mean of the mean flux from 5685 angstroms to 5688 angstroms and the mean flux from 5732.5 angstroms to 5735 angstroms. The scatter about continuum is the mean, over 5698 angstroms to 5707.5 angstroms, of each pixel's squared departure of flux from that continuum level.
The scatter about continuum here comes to 0.32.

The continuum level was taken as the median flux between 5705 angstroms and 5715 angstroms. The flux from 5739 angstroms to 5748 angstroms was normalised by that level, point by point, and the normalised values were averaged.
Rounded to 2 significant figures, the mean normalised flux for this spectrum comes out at 0.91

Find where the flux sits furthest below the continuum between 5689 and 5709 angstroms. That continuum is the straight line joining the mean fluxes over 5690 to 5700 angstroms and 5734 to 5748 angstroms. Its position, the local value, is 5698.94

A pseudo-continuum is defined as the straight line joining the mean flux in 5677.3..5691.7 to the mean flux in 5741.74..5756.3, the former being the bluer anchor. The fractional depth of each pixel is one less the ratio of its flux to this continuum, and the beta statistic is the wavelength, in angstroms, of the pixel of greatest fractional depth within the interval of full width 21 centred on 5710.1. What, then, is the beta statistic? 5716.02 angstroms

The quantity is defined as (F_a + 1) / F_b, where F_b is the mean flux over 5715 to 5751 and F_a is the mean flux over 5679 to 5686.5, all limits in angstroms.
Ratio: 1.17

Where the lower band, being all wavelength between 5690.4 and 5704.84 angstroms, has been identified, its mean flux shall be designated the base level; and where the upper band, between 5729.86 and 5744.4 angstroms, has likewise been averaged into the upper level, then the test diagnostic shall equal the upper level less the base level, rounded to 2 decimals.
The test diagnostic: 0.10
